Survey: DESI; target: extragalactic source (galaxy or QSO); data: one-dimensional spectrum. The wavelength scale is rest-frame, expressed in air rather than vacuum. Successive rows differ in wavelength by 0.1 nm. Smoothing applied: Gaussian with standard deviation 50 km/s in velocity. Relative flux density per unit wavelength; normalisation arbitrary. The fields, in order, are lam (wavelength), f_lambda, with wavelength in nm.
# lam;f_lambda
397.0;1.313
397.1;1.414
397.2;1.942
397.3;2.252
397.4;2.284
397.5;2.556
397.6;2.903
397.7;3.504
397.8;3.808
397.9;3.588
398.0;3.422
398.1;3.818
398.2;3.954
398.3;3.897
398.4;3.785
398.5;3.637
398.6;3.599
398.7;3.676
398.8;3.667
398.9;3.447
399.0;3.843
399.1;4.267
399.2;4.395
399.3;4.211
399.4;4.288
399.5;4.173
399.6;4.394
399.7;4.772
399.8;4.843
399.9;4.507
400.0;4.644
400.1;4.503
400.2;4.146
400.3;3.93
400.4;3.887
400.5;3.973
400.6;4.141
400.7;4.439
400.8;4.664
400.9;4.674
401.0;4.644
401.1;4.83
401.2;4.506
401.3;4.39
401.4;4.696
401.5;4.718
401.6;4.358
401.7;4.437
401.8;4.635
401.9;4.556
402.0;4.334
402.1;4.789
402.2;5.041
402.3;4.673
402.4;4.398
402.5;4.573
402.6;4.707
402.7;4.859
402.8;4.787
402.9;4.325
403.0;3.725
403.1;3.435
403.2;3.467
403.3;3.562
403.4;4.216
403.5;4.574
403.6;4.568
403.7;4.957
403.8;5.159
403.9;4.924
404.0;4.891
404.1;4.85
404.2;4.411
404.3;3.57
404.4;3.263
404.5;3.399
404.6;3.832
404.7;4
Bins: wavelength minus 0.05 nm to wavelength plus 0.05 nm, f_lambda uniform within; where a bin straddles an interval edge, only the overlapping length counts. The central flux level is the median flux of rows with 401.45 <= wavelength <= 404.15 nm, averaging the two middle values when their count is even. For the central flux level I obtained 4.57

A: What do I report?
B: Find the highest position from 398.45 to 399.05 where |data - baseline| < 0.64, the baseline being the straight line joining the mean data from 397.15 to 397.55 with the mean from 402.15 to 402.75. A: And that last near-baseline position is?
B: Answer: 398.9 nm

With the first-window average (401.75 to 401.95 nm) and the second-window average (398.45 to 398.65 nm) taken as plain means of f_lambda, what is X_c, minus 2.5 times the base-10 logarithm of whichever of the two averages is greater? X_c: -1.656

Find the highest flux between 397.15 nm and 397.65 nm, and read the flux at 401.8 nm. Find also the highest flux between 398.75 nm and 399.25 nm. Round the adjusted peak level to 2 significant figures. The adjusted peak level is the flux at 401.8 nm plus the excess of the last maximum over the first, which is 6.1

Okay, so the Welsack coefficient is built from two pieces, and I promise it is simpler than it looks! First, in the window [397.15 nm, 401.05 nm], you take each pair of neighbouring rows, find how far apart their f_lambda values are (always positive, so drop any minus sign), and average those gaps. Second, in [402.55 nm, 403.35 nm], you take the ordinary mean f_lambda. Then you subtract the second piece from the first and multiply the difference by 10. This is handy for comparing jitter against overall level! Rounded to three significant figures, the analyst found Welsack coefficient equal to -39.1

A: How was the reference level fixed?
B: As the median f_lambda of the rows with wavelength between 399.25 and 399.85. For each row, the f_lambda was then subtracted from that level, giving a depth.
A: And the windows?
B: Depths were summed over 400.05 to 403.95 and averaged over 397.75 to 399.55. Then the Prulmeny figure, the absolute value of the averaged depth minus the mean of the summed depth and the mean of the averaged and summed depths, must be 3.3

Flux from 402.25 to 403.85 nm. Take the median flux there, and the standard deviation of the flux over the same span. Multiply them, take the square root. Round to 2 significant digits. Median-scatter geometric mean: 1.6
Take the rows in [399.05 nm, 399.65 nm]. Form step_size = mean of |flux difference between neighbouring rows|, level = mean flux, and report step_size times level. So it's 0.62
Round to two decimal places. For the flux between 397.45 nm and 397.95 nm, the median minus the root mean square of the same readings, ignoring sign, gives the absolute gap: 0.20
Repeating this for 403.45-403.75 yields 0.13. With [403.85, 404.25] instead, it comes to 0.10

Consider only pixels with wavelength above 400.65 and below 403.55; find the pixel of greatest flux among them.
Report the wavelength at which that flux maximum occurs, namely 402.2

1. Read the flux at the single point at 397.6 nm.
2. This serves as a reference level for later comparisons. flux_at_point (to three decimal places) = 2.903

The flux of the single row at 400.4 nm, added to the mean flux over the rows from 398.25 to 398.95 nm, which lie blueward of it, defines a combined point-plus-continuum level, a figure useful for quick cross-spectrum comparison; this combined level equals 7.6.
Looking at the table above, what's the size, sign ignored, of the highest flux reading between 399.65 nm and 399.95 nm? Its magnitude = 4.8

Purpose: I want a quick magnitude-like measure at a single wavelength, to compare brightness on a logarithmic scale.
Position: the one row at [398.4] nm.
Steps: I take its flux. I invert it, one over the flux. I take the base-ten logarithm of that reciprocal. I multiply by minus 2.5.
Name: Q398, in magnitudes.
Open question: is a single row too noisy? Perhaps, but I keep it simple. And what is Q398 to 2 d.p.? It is 1.45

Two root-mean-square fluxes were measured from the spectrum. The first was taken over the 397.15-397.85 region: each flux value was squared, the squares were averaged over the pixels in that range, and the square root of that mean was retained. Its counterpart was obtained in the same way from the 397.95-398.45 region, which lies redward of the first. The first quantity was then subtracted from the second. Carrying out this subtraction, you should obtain 0.96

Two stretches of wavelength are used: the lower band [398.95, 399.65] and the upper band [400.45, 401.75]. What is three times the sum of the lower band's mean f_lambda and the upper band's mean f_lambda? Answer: 26.2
